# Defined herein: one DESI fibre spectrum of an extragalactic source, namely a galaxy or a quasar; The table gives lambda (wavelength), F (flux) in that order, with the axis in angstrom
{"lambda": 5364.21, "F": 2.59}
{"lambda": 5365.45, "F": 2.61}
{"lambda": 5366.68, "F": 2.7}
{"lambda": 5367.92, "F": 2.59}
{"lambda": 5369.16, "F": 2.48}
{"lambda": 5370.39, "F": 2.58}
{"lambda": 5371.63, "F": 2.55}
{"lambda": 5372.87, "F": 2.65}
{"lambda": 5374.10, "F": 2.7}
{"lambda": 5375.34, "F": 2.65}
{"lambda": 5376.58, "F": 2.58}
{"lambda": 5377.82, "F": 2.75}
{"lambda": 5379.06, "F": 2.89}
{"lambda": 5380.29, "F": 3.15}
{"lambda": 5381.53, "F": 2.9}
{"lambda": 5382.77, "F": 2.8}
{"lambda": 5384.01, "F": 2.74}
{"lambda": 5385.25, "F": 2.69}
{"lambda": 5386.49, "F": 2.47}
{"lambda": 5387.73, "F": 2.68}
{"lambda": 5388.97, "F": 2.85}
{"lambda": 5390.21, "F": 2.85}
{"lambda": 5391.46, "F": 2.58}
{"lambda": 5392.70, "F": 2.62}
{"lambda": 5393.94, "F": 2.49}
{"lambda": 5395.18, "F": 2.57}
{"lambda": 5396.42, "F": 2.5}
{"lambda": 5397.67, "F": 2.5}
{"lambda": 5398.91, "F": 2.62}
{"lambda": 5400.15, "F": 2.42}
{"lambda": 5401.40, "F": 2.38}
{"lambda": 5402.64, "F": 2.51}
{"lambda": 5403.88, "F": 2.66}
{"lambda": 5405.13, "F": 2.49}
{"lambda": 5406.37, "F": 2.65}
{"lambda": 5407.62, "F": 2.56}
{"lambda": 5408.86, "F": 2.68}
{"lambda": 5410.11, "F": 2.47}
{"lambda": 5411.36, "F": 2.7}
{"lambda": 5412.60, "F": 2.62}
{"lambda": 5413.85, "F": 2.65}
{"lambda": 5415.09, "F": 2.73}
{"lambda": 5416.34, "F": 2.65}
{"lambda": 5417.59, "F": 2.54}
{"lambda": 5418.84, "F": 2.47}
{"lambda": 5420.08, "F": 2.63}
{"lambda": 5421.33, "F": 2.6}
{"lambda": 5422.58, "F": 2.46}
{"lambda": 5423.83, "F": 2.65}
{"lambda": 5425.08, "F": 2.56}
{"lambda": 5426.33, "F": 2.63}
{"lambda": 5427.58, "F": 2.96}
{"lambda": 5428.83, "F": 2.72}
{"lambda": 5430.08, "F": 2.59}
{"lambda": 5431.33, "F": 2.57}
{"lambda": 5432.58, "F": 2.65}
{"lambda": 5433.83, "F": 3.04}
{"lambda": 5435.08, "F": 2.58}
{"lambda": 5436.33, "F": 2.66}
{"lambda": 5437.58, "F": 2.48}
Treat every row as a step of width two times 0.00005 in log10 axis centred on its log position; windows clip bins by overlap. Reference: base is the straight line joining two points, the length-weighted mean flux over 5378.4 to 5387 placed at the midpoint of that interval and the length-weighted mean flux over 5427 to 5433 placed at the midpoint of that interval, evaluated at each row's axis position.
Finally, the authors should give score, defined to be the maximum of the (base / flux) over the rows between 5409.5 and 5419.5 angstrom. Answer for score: 1.11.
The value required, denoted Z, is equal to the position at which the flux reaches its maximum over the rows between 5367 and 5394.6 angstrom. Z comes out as 5380.29 angstrom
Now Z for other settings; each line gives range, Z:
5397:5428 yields 5427.58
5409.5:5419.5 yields 5415.09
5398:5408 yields 5403.88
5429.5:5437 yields 5433.83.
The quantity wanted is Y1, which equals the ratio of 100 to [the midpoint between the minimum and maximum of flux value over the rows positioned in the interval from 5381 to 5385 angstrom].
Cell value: 35.5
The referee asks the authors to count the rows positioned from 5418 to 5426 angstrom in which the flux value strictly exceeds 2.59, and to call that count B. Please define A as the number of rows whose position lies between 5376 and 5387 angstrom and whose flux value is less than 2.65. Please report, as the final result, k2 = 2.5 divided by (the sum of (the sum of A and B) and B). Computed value 0.31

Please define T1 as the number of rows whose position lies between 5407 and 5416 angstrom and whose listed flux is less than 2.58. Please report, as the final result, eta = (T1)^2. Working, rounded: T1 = 2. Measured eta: 4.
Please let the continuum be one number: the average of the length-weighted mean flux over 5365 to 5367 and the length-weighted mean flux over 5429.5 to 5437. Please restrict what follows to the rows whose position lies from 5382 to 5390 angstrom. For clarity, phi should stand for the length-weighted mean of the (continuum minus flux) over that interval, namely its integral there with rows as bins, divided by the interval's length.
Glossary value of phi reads -0.04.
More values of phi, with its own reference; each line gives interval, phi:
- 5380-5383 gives -0.28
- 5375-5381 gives -0.14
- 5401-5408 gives 0.13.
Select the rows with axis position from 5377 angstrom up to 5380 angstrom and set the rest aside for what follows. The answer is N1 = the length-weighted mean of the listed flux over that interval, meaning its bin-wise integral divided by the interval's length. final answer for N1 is 2.85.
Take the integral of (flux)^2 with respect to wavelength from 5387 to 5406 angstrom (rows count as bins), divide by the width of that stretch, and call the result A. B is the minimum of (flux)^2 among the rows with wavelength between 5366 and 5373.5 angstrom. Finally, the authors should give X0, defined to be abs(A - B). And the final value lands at 0.53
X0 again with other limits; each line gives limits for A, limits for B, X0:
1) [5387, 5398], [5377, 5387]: 0.82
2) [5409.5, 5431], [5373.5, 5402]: 1.24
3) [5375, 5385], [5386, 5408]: 2.25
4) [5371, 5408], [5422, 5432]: 0.99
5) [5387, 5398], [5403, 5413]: 0.82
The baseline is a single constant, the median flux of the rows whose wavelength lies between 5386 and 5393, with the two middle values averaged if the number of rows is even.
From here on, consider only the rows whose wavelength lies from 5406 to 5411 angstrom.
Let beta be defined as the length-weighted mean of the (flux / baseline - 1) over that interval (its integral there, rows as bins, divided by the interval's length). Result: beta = -0.022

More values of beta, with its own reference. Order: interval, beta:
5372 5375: 0.005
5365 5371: -0.022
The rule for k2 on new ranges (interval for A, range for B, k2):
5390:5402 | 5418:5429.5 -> 0.12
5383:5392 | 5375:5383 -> 0.18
